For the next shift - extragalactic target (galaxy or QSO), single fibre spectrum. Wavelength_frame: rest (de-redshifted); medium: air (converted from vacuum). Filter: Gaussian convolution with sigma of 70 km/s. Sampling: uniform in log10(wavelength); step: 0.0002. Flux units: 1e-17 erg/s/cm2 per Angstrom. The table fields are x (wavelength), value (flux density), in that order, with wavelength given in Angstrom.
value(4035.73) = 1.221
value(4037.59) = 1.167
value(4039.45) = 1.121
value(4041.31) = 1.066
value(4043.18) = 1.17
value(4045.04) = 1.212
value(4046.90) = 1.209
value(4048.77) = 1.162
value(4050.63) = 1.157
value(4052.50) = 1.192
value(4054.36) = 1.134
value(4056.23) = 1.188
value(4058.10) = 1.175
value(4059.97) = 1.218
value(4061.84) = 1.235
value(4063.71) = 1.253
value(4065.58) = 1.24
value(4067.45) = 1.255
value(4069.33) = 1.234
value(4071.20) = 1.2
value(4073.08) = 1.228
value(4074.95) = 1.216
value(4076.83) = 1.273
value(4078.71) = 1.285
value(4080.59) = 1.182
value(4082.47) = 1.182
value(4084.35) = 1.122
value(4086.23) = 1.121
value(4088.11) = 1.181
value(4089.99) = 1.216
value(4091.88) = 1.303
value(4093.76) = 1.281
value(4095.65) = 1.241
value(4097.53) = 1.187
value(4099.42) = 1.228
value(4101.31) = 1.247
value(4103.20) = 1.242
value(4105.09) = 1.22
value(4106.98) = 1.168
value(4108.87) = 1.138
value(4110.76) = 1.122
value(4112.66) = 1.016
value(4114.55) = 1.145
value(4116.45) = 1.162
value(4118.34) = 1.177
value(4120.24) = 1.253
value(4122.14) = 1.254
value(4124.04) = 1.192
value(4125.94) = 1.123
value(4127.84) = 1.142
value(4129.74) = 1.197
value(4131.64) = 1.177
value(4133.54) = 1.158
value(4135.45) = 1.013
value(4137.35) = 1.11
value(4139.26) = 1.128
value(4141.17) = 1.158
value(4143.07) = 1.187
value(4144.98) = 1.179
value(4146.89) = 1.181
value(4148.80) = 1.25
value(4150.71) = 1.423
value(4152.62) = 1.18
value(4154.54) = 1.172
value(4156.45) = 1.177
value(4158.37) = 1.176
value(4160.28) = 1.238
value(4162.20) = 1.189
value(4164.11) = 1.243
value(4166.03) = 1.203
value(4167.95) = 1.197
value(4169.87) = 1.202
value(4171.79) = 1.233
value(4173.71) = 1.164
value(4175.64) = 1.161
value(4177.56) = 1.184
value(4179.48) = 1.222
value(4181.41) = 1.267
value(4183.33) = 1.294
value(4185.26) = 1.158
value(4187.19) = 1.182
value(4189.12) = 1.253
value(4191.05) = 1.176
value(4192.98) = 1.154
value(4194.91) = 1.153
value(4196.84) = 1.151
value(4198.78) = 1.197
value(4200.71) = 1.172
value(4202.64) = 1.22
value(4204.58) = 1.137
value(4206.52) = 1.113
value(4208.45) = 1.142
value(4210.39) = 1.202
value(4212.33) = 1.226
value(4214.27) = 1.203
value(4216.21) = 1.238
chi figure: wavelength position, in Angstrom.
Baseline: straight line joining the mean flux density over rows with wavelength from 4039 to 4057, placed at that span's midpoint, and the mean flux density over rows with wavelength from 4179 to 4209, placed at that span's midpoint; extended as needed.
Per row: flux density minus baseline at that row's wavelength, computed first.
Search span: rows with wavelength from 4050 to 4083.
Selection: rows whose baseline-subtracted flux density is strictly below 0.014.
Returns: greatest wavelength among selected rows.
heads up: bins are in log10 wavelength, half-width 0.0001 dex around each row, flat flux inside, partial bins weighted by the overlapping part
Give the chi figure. 4058.10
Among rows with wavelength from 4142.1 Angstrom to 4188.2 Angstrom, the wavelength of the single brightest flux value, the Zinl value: 4150.71 Angstrom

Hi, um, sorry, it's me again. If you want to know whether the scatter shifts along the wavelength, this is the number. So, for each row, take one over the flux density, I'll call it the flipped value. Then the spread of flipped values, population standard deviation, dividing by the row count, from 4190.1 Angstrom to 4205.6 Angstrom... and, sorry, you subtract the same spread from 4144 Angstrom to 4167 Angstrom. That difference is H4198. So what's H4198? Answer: -0.022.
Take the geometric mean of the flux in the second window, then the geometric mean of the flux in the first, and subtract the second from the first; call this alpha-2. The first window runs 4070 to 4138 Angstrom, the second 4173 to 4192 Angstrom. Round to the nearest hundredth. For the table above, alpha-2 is -0.02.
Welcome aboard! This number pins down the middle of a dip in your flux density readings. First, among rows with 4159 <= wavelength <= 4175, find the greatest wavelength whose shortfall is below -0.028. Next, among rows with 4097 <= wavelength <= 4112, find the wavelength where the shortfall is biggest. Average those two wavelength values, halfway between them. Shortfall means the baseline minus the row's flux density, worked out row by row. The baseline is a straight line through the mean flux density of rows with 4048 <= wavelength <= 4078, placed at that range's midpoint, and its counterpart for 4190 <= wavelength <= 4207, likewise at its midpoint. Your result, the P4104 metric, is 4141.3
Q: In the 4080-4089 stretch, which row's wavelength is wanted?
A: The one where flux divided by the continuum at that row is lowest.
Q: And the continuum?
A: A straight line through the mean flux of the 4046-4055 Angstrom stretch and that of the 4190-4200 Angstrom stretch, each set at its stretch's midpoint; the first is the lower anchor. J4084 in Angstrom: 4086.23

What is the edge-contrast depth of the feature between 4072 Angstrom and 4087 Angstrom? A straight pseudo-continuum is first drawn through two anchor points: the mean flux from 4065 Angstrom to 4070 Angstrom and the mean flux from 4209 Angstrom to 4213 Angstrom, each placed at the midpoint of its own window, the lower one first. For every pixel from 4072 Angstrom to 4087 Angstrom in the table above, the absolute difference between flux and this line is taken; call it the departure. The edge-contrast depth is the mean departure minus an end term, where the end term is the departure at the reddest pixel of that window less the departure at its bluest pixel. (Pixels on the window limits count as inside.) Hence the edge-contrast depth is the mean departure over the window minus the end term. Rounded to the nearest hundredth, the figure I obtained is -0.05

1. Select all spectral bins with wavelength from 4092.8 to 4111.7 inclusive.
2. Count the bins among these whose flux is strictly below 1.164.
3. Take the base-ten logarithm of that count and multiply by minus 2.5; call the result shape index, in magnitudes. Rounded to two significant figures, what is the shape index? -0.75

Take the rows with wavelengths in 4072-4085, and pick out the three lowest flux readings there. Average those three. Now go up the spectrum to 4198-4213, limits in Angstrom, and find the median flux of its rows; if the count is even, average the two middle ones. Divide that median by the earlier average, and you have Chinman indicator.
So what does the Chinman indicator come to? 1.02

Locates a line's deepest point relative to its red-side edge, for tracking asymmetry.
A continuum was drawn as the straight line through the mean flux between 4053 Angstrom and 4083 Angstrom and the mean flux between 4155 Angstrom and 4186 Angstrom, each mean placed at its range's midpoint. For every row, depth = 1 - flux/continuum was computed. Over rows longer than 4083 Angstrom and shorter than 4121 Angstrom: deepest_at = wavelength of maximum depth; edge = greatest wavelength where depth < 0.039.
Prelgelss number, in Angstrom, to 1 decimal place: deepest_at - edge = -7.6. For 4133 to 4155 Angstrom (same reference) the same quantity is -19.1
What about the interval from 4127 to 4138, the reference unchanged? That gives 3.8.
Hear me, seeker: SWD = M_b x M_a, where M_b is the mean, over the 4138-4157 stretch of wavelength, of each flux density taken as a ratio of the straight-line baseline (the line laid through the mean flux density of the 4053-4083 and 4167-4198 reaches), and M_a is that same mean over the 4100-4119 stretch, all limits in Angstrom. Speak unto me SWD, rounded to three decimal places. 0.961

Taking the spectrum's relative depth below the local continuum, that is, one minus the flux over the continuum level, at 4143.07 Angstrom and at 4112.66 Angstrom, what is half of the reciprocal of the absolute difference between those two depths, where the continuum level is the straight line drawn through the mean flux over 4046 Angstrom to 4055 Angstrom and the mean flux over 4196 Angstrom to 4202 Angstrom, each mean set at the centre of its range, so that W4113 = 3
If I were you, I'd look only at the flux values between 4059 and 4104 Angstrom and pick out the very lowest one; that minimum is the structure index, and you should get 1.121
